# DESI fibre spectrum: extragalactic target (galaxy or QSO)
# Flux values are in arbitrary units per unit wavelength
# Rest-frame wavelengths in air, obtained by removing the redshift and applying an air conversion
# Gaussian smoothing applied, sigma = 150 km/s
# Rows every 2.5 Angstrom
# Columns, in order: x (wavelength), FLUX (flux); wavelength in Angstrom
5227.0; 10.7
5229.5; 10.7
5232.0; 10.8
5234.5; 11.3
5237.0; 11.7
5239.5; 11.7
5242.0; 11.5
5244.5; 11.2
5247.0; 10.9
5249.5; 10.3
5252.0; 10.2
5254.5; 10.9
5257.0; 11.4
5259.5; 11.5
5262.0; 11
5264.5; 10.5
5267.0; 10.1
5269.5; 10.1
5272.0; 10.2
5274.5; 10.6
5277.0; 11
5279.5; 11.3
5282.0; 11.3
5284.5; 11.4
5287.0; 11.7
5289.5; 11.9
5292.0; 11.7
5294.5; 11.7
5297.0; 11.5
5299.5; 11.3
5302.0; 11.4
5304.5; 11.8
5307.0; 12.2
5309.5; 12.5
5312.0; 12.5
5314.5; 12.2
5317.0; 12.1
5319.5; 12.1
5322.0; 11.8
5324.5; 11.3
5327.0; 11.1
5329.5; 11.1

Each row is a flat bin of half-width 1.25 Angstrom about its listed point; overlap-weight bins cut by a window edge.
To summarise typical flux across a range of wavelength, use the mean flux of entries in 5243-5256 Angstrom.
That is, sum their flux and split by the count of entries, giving 10.7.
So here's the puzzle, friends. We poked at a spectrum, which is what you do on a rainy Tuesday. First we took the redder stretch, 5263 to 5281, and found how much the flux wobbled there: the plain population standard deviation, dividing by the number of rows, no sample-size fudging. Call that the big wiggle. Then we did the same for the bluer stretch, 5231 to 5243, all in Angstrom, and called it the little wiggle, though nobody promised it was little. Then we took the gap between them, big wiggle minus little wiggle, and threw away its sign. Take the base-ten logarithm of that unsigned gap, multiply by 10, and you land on -10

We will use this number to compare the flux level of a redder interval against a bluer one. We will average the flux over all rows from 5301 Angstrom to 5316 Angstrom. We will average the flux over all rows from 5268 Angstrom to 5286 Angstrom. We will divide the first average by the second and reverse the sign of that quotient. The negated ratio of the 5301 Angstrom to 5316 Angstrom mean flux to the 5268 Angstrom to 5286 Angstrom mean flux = -1.12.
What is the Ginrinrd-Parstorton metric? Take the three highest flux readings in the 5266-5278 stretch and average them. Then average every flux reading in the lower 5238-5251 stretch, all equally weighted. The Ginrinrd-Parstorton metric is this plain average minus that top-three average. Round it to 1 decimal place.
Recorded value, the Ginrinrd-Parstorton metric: 0.5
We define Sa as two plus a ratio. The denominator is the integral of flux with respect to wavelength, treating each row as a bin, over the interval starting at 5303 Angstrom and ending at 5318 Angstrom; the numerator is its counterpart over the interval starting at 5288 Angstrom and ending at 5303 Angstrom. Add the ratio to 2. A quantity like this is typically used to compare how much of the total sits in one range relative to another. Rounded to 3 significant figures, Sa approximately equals 2.95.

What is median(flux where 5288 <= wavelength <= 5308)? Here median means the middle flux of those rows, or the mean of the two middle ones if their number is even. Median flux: 11.7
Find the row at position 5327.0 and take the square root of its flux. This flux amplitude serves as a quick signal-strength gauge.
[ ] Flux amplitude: 3.33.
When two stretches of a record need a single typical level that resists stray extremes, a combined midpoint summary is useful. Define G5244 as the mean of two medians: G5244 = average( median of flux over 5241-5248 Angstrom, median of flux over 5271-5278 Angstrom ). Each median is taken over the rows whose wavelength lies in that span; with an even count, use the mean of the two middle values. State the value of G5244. 10.9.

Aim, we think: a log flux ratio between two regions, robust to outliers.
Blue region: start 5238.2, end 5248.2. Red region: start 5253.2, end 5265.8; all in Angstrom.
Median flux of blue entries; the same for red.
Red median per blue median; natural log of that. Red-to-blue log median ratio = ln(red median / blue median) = -0.031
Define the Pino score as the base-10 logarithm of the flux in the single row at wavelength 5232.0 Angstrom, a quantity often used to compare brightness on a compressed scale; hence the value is 1.03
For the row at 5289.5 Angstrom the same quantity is 1.08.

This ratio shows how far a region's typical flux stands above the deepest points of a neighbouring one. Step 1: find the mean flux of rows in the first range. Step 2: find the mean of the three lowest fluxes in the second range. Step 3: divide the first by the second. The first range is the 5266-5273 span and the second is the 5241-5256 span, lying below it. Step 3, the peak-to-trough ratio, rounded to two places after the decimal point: 0.97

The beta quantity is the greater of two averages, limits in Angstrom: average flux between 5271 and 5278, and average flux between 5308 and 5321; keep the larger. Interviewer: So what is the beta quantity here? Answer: 12.3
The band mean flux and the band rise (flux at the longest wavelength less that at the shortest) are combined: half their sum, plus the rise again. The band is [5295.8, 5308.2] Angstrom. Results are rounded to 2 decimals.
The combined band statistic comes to 6.87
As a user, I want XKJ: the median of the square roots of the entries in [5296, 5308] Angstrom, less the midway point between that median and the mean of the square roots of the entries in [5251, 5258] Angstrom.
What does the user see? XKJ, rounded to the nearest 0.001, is 0.050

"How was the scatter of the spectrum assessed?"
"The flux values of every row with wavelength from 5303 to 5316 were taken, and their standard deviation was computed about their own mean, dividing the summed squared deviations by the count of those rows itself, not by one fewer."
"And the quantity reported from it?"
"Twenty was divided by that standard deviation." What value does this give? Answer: 78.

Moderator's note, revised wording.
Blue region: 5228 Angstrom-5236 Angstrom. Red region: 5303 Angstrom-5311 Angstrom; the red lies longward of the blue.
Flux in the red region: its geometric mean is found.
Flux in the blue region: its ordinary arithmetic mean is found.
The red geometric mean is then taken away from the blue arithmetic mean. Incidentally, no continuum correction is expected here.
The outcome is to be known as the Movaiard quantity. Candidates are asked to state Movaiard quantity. -1.2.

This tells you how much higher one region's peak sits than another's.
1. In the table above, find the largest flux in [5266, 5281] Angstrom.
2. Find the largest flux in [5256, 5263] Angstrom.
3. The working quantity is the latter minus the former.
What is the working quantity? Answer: 0.2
